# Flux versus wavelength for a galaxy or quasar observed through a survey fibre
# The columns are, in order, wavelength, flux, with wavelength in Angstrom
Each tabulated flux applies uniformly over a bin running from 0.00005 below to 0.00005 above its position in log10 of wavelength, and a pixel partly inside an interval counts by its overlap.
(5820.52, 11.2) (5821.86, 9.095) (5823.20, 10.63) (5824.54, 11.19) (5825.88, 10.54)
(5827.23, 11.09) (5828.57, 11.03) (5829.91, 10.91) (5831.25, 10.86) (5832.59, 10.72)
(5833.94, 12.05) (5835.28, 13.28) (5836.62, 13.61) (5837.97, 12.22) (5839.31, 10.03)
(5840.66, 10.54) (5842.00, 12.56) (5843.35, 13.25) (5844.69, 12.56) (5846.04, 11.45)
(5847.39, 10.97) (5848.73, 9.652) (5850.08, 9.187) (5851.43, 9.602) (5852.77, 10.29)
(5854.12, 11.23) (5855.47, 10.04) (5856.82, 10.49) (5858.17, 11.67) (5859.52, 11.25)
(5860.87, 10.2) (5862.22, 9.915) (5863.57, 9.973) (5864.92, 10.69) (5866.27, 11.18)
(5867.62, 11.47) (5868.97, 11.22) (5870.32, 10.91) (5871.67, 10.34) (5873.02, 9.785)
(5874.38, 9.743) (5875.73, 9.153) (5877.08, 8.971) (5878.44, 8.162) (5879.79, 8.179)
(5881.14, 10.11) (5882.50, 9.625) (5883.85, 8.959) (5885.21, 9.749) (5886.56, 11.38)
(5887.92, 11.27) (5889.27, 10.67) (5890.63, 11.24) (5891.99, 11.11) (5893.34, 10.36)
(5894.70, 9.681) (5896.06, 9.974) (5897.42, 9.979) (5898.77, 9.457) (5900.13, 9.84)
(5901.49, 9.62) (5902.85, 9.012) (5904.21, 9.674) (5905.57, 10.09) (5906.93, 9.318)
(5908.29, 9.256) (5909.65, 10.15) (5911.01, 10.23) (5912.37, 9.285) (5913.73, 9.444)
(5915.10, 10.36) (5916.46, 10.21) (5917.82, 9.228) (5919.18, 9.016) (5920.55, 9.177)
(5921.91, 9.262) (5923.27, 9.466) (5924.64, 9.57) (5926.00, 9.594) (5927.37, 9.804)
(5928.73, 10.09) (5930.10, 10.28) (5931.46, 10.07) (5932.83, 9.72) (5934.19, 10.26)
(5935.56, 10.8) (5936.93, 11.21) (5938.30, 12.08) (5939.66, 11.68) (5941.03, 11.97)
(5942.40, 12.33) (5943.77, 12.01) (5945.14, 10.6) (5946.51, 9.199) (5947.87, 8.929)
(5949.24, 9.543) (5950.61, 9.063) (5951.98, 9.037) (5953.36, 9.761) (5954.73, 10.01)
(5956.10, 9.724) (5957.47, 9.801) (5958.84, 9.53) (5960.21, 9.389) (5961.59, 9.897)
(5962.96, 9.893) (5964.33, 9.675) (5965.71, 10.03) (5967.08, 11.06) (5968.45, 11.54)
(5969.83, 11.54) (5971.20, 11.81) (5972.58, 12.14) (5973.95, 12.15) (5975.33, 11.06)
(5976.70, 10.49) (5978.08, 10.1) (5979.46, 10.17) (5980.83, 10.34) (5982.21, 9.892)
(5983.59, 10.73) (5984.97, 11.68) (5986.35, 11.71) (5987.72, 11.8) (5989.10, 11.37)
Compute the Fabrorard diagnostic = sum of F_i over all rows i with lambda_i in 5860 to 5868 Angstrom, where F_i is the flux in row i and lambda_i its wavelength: 63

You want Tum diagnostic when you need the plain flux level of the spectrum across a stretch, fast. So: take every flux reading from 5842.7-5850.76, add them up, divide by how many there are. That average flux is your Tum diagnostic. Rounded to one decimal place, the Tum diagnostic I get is 11.2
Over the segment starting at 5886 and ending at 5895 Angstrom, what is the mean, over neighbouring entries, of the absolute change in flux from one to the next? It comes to 0.47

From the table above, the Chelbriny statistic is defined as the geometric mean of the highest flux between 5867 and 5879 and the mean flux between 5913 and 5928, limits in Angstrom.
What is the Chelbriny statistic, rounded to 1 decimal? 10.5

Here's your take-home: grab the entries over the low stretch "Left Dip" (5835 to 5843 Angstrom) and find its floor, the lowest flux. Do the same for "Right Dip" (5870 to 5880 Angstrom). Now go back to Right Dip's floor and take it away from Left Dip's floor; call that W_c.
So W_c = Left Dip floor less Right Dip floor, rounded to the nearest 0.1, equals 1.9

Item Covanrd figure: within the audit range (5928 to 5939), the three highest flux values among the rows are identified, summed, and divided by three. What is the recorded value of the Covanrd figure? 11.4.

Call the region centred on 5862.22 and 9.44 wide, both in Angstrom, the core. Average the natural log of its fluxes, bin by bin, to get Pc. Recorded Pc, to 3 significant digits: 2.37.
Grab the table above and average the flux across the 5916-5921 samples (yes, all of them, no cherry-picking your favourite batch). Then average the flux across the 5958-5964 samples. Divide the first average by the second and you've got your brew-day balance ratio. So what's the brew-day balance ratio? 0.97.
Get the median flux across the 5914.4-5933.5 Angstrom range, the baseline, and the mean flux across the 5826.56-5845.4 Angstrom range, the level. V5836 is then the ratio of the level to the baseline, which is 1.22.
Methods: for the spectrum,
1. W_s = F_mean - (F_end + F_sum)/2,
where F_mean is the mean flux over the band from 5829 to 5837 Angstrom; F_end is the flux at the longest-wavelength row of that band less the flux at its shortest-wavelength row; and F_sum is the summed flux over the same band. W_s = -25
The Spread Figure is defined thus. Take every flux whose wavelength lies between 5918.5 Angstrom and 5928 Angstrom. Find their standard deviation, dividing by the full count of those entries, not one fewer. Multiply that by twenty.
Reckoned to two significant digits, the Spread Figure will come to 5.1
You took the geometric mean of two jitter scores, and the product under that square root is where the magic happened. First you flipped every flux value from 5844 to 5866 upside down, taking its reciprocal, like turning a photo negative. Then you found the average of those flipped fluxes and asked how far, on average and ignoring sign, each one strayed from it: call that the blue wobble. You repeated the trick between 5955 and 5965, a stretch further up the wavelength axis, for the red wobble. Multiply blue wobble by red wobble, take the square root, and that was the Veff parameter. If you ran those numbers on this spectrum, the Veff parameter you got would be 0.003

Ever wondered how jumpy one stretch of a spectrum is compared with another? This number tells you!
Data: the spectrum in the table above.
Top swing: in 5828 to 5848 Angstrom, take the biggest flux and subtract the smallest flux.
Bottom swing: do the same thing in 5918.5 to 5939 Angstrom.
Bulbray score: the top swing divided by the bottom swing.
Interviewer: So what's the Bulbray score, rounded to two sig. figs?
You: 1.2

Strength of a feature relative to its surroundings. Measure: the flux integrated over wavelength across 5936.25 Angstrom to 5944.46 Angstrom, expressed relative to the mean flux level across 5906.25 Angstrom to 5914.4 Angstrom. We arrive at 10.1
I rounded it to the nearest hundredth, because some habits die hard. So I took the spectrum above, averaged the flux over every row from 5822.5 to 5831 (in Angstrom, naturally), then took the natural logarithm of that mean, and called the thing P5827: 2.39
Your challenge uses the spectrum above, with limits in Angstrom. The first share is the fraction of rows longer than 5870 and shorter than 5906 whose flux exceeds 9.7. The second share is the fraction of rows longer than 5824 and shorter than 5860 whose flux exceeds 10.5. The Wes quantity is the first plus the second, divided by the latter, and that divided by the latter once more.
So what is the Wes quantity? 2.4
